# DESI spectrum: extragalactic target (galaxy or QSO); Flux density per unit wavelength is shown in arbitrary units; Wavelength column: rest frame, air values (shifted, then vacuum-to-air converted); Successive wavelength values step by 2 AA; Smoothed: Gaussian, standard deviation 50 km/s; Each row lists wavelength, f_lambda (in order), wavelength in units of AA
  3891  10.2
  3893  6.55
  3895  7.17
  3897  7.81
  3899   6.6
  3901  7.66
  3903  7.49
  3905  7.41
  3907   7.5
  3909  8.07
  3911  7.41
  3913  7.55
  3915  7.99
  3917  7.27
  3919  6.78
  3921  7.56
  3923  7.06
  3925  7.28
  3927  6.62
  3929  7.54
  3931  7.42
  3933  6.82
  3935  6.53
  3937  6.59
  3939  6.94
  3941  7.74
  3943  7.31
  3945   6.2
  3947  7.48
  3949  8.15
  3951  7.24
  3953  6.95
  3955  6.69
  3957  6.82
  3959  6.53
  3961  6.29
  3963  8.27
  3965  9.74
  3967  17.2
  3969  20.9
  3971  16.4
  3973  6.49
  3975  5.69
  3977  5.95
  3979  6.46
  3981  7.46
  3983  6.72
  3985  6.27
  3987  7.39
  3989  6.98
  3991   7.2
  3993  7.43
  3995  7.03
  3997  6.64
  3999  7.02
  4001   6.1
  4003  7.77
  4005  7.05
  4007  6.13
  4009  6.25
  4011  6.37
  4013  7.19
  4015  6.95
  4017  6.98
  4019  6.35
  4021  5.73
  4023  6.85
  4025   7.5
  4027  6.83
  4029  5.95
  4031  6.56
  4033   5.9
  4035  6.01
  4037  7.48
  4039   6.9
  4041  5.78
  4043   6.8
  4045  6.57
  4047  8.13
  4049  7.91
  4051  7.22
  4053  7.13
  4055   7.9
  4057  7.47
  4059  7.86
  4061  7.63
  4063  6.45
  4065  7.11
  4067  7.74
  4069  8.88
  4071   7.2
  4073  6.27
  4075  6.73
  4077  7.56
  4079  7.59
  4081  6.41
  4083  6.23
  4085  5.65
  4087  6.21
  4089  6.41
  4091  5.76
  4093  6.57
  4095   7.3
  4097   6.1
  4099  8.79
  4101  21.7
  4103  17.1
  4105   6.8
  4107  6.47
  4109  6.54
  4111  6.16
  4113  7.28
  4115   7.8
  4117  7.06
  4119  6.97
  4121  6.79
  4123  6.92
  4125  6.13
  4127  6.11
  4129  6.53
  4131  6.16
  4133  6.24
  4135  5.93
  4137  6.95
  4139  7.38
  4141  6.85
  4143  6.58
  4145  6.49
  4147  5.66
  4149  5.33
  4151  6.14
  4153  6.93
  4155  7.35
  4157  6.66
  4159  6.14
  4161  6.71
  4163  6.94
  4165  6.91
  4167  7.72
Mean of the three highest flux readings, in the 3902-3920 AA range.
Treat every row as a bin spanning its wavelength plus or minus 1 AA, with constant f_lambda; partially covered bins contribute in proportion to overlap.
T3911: 7.9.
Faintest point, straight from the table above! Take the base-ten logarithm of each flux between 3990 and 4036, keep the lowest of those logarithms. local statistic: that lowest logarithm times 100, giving 75.8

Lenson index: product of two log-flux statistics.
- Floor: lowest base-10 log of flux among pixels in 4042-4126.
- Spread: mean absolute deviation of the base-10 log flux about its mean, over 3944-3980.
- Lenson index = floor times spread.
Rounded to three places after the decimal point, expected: 0.094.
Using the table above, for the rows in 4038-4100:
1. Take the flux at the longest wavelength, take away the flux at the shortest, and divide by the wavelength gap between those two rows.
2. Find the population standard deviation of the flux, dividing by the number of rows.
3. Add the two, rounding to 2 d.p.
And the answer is 0.86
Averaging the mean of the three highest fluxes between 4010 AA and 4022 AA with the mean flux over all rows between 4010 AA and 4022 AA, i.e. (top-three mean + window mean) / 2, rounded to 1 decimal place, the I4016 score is 6.8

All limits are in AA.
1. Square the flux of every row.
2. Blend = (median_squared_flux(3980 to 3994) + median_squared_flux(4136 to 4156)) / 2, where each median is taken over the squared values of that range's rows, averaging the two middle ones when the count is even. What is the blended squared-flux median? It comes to 48.5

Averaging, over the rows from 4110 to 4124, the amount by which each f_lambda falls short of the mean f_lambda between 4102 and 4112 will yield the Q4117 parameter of 1.6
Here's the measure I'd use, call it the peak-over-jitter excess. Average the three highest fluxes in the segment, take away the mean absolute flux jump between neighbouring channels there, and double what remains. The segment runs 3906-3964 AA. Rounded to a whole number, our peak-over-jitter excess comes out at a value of 15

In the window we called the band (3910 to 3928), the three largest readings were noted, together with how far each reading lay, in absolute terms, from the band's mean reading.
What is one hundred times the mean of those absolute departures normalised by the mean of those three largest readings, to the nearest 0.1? 4.0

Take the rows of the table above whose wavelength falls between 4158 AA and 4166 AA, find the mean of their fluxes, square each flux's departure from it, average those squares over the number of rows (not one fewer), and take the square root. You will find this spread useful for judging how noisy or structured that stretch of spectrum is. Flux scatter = 0.32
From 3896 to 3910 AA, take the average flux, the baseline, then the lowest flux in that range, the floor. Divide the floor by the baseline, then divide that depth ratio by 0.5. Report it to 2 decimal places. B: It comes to 1.76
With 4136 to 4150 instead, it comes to 1.65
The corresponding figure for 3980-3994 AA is 1.78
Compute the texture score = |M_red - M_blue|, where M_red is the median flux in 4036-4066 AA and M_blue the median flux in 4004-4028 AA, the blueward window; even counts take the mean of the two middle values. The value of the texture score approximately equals 0.4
